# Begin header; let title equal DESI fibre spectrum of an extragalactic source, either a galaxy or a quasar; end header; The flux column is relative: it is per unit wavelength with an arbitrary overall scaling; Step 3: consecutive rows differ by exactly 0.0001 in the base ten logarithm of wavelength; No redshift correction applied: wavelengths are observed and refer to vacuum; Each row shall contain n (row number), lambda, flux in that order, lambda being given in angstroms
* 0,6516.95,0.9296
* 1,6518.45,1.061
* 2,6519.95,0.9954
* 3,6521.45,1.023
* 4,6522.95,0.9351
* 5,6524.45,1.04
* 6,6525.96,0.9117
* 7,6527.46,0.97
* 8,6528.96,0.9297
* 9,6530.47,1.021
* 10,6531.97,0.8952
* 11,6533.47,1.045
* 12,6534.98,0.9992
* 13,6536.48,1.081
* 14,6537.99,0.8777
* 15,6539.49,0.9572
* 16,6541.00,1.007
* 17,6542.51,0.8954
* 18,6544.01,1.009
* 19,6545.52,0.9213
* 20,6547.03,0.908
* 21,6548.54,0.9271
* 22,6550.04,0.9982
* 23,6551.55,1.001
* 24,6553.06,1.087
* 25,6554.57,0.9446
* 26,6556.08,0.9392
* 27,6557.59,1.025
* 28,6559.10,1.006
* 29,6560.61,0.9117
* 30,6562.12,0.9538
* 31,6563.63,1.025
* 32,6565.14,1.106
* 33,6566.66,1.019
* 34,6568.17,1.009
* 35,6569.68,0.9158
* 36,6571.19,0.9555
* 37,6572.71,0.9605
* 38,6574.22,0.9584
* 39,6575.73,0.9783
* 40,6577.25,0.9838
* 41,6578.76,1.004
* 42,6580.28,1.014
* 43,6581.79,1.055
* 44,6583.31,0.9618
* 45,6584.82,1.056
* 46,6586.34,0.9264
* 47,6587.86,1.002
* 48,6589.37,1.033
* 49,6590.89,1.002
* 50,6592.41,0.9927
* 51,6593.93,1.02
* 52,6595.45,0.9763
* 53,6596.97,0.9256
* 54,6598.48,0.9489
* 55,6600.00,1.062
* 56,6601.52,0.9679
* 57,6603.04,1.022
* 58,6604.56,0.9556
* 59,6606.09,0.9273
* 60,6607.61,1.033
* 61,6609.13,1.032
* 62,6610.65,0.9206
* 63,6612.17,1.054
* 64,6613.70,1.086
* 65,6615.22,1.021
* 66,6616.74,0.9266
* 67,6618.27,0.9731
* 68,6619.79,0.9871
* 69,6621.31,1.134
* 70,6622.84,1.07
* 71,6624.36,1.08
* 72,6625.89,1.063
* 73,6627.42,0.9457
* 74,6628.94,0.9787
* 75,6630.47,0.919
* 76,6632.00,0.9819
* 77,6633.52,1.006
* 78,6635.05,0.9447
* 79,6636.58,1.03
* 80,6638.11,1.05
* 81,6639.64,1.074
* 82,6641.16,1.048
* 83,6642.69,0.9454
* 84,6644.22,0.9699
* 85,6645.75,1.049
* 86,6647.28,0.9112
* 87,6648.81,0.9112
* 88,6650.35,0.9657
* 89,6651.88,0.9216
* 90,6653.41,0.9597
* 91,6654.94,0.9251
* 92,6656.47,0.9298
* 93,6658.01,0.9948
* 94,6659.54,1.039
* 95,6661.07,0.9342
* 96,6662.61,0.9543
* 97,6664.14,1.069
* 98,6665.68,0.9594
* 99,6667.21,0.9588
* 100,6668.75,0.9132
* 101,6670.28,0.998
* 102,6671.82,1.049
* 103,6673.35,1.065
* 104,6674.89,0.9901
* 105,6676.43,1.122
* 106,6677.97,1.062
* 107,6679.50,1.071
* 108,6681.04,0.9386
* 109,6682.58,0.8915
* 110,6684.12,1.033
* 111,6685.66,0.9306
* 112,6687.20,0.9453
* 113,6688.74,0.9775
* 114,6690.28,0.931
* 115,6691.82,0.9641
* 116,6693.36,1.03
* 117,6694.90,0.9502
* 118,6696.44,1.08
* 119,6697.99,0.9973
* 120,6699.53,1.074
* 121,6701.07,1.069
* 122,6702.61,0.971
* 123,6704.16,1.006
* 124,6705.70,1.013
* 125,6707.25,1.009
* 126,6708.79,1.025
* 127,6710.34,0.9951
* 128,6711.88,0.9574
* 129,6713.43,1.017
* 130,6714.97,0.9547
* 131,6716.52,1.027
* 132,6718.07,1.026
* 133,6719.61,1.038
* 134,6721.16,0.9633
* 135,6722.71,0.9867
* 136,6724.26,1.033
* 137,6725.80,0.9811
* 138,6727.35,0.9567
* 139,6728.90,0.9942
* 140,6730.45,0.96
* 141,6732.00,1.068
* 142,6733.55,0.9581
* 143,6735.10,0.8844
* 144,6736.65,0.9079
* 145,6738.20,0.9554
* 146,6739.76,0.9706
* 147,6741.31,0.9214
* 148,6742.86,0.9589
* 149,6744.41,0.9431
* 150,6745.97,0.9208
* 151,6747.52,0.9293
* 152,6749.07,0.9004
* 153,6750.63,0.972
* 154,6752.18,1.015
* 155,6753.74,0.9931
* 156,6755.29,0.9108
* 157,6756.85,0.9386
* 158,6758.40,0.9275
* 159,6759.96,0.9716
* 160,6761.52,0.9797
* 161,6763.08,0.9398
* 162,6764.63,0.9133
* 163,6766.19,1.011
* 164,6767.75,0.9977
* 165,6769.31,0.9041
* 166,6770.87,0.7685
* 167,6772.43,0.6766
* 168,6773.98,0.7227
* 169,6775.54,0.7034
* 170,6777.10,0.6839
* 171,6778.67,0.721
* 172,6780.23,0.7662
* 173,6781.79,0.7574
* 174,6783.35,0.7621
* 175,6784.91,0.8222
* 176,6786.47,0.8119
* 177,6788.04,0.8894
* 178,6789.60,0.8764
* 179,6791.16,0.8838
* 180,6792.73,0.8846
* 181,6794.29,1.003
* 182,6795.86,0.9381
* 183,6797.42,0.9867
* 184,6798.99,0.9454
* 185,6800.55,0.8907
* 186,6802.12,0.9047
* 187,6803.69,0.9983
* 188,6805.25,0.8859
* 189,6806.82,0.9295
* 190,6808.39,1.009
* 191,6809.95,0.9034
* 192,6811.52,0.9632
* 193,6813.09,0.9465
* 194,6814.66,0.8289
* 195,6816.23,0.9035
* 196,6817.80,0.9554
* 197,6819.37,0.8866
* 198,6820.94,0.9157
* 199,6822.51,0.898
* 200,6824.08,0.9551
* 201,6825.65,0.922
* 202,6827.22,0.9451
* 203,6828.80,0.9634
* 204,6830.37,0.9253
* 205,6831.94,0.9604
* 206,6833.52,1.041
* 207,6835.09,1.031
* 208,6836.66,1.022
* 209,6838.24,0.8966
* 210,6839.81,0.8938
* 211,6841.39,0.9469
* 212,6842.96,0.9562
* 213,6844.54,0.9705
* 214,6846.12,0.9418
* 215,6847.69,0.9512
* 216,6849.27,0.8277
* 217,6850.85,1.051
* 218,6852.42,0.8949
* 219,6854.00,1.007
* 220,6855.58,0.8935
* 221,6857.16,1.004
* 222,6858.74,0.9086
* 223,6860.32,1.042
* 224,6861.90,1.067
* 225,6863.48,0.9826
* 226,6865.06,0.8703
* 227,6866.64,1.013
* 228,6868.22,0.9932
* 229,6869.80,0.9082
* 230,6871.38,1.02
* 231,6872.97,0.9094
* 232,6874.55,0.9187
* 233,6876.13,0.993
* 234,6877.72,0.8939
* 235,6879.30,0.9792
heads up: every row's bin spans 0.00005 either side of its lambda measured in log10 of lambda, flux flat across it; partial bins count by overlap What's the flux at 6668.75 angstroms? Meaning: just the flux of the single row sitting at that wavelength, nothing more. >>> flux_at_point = 0.9132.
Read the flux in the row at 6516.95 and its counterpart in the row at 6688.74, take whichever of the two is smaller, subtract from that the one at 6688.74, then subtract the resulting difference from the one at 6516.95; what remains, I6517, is 0.98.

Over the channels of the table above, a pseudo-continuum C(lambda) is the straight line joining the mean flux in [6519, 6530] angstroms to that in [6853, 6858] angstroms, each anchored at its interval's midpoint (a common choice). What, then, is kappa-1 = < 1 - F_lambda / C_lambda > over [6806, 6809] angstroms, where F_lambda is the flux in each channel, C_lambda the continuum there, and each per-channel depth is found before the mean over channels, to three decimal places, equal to -0.001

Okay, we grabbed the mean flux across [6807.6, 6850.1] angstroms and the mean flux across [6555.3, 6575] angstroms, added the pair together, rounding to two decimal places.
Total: 1.92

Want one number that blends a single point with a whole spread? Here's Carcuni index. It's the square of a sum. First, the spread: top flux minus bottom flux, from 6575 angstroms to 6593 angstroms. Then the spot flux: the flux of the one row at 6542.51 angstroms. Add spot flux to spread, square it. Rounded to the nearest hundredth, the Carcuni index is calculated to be 1.05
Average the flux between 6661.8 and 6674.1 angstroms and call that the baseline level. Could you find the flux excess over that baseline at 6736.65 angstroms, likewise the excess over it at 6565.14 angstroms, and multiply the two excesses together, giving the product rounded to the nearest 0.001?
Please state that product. -0.010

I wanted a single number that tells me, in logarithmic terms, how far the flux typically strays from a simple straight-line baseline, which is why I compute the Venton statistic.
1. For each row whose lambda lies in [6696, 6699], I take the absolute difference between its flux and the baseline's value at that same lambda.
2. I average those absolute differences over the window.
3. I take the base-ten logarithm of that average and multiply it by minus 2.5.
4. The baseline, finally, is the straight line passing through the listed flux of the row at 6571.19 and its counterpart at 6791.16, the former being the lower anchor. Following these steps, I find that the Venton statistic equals 2.3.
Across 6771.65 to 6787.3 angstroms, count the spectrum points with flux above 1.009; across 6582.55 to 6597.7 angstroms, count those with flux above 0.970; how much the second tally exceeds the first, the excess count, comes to 7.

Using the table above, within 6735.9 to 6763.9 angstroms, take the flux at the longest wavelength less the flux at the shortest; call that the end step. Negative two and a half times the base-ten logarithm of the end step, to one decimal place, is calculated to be 3.7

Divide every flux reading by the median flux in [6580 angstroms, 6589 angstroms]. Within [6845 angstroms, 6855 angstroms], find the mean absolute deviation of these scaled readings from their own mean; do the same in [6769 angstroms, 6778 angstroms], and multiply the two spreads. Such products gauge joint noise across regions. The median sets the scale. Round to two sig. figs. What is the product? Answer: 0.0035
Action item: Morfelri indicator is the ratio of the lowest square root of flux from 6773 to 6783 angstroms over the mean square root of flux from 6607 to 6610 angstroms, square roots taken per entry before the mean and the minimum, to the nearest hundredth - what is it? 0.81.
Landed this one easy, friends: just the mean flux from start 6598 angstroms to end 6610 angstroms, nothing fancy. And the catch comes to 0.99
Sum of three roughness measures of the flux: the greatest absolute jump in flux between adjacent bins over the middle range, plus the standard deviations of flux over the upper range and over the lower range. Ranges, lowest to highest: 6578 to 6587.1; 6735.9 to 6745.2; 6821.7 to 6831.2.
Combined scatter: 0.12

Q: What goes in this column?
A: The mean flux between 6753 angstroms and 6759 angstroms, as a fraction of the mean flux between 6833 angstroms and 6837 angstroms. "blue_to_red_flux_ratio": 0.91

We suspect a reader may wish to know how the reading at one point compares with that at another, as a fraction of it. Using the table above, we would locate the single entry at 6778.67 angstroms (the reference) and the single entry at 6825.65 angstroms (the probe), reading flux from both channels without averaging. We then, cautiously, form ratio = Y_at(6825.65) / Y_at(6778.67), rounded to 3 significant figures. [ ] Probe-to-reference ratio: 1.28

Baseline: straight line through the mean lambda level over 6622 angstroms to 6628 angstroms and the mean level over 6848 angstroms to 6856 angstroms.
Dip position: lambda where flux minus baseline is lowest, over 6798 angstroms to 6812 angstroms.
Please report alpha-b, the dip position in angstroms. 6805.25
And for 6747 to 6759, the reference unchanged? 6749.07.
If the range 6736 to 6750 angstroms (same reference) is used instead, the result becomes 6749.07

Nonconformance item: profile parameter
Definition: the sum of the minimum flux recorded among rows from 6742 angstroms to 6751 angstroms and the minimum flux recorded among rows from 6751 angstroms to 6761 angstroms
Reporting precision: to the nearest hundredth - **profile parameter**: 1.81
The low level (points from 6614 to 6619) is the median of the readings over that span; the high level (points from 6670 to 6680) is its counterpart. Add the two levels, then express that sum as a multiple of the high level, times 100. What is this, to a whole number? 192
